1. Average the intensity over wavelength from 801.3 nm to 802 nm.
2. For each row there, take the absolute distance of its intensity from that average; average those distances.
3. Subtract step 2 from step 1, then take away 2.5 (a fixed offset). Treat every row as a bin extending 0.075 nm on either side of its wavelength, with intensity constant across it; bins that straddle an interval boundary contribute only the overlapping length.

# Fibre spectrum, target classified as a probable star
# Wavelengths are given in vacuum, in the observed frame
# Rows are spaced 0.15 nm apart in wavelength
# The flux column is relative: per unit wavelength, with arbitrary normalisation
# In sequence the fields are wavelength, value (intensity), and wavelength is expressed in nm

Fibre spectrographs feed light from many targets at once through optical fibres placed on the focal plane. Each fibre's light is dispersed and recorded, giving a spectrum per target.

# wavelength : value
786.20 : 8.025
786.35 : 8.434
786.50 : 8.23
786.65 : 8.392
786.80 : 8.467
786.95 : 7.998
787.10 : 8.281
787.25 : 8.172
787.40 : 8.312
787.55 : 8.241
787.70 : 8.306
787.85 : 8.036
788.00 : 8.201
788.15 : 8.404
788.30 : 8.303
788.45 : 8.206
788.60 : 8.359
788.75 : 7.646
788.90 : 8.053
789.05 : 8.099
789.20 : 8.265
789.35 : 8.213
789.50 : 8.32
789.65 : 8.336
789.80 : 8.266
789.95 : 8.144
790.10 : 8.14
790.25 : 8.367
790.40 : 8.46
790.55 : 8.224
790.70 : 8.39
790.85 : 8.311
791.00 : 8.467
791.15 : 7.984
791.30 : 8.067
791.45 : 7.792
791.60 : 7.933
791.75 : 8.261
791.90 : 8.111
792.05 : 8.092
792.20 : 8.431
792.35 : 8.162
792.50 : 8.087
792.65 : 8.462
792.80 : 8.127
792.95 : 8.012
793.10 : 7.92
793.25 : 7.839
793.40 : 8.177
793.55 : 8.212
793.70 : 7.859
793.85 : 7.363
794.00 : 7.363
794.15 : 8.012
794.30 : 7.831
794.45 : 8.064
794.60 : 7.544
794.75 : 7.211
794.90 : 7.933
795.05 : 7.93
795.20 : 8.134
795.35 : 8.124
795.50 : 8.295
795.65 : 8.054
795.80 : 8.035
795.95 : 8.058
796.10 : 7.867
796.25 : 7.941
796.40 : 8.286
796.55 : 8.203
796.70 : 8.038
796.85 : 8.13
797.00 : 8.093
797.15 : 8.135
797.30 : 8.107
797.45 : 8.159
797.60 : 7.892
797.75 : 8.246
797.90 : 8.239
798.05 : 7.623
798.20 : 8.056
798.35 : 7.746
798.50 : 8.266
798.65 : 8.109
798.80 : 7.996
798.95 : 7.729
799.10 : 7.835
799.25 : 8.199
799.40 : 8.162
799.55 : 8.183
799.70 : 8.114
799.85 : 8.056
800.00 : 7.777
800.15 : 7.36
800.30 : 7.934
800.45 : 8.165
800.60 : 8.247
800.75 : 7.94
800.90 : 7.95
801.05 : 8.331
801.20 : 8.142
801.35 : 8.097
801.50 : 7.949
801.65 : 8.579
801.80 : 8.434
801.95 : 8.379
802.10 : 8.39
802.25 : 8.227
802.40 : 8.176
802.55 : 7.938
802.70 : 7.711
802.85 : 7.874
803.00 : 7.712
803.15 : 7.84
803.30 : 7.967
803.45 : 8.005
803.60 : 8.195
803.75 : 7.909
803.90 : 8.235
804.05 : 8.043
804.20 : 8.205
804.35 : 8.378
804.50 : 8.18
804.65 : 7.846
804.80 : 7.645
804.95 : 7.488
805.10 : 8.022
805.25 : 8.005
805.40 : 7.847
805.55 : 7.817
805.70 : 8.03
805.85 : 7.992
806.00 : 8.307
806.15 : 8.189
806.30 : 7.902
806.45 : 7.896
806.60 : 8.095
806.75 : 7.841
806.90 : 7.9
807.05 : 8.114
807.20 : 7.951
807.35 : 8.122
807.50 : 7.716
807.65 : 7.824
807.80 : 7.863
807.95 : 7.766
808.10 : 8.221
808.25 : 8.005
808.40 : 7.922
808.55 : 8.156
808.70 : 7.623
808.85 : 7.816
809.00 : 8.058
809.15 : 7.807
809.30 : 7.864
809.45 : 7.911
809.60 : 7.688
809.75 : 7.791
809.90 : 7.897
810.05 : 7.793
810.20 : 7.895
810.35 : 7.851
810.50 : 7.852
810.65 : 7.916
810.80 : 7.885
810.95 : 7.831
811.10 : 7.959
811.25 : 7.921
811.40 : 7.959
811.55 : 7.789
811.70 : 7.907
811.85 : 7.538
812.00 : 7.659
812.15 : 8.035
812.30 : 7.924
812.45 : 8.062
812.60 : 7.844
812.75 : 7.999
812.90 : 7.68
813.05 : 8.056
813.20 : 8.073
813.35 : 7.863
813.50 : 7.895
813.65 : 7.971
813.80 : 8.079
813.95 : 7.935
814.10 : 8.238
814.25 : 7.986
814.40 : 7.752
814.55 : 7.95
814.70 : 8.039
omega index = 5.58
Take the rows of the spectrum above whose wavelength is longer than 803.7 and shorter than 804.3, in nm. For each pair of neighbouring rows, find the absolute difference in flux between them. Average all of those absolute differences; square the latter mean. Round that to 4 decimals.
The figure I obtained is 0.0514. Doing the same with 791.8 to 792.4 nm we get 0.0437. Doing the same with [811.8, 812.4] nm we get 0.0411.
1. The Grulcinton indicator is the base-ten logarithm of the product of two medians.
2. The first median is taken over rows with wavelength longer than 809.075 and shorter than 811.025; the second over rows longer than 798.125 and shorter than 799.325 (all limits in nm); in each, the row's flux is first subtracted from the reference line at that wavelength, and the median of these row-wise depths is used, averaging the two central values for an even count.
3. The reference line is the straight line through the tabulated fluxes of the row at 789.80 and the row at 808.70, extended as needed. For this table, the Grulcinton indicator -1.8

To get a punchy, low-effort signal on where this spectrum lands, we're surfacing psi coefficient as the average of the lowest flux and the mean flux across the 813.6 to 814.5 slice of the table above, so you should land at 7.87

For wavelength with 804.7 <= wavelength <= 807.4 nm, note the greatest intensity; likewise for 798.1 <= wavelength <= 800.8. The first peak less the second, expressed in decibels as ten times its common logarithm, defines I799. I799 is -13.9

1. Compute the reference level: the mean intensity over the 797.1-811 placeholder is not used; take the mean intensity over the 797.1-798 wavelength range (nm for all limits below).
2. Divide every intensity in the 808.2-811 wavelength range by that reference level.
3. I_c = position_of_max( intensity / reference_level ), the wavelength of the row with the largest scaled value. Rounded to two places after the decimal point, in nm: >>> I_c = 808.55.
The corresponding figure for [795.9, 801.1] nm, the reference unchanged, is 801.05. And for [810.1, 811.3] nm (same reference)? 811.10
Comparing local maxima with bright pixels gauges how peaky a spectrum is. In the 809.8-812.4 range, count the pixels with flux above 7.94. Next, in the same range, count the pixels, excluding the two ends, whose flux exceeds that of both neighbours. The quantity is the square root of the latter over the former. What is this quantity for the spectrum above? 1.41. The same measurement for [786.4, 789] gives 0.61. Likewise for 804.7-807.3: 0.75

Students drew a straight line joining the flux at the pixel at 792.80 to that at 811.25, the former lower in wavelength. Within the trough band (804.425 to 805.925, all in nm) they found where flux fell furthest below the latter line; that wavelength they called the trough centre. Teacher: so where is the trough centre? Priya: 804.95 nm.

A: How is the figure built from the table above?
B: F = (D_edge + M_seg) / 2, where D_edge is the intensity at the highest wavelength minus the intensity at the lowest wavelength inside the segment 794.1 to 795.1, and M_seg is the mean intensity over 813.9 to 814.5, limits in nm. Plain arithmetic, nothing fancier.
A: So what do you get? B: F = 3.95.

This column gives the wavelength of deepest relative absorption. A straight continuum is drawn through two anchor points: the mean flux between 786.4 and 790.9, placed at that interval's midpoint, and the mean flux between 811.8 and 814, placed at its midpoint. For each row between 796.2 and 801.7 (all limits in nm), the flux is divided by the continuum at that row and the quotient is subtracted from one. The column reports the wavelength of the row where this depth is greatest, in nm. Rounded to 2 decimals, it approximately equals 800.15 nm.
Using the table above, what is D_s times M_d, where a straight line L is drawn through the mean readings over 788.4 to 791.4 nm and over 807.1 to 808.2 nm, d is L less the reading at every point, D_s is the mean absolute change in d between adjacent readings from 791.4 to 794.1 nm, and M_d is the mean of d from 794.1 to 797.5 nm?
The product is 0.023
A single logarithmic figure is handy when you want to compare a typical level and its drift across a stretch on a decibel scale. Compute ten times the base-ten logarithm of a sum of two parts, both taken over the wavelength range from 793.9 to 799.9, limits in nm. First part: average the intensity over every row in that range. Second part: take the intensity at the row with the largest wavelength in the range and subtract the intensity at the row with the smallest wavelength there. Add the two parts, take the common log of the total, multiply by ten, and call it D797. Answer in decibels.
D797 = 9.39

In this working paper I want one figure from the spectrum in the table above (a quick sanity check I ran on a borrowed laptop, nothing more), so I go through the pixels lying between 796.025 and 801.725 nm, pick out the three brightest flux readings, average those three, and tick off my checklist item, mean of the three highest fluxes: 8.40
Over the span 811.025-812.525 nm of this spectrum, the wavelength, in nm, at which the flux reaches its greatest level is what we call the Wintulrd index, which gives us 812.45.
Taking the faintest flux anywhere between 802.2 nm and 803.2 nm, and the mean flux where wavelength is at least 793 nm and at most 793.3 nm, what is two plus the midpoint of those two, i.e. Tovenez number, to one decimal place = 9.8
